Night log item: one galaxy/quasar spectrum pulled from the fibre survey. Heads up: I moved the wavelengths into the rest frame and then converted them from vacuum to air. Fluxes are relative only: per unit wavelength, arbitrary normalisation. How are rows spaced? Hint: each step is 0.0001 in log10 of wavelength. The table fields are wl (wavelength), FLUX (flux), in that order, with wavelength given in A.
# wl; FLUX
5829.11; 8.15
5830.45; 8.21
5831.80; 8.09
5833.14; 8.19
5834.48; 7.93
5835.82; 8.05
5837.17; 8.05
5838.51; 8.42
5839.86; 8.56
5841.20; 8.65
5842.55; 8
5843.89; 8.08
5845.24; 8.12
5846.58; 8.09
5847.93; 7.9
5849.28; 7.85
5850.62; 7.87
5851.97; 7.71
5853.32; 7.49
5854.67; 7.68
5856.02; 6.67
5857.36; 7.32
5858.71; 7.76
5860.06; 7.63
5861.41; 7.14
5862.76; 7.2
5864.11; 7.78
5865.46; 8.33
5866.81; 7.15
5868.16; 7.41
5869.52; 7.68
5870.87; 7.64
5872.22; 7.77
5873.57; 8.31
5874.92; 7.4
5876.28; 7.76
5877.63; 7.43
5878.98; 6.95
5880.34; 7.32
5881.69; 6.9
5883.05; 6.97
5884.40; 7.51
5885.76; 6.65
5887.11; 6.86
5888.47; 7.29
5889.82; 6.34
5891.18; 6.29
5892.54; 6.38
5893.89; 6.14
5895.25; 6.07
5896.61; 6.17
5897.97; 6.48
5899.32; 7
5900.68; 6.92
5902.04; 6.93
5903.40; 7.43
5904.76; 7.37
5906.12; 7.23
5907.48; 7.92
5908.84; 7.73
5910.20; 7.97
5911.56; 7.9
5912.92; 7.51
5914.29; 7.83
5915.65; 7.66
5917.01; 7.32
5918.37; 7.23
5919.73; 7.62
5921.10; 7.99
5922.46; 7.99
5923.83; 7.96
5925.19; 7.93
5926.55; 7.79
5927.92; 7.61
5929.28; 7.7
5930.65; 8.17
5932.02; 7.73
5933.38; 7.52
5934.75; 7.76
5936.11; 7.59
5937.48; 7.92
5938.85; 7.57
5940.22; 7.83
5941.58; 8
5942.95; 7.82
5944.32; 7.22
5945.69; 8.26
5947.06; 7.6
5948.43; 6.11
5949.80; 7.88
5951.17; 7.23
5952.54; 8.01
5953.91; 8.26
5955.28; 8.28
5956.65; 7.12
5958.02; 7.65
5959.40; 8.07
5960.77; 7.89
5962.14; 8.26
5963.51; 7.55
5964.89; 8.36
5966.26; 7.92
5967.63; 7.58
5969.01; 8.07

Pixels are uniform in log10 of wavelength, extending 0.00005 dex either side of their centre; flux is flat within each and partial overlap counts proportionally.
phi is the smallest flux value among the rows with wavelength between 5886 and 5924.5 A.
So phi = 6.07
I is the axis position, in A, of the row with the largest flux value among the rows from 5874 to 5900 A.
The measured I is 5876.28 A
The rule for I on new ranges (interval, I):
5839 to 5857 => 5841.20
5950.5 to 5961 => 5955.28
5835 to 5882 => 5841.20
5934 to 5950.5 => 5945.69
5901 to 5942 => 5930.65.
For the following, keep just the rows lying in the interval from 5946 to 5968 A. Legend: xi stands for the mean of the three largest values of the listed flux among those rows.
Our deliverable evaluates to 8.3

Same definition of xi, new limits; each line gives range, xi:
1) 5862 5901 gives 8.1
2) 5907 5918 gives 7.9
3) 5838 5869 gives 8.5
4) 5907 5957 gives 8.3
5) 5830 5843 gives 8.5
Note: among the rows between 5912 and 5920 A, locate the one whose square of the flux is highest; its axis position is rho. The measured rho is 5914.29 A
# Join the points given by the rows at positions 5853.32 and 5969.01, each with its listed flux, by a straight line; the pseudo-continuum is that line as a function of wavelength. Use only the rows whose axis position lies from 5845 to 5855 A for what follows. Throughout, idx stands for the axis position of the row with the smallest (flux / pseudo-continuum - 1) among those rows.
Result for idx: 5853.32 A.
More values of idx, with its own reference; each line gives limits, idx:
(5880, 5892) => 5891.18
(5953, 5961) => 5956.65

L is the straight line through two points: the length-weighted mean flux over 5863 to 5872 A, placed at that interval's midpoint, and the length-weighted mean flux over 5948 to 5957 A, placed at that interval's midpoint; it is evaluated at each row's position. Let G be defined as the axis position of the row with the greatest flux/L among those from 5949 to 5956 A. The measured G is 5955.28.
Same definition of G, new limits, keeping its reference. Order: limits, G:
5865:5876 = 5865.46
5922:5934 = 5930.65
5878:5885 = 5884.40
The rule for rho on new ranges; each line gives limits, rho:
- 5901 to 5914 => 5910.20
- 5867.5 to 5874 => 5873.57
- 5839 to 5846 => 5841.20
